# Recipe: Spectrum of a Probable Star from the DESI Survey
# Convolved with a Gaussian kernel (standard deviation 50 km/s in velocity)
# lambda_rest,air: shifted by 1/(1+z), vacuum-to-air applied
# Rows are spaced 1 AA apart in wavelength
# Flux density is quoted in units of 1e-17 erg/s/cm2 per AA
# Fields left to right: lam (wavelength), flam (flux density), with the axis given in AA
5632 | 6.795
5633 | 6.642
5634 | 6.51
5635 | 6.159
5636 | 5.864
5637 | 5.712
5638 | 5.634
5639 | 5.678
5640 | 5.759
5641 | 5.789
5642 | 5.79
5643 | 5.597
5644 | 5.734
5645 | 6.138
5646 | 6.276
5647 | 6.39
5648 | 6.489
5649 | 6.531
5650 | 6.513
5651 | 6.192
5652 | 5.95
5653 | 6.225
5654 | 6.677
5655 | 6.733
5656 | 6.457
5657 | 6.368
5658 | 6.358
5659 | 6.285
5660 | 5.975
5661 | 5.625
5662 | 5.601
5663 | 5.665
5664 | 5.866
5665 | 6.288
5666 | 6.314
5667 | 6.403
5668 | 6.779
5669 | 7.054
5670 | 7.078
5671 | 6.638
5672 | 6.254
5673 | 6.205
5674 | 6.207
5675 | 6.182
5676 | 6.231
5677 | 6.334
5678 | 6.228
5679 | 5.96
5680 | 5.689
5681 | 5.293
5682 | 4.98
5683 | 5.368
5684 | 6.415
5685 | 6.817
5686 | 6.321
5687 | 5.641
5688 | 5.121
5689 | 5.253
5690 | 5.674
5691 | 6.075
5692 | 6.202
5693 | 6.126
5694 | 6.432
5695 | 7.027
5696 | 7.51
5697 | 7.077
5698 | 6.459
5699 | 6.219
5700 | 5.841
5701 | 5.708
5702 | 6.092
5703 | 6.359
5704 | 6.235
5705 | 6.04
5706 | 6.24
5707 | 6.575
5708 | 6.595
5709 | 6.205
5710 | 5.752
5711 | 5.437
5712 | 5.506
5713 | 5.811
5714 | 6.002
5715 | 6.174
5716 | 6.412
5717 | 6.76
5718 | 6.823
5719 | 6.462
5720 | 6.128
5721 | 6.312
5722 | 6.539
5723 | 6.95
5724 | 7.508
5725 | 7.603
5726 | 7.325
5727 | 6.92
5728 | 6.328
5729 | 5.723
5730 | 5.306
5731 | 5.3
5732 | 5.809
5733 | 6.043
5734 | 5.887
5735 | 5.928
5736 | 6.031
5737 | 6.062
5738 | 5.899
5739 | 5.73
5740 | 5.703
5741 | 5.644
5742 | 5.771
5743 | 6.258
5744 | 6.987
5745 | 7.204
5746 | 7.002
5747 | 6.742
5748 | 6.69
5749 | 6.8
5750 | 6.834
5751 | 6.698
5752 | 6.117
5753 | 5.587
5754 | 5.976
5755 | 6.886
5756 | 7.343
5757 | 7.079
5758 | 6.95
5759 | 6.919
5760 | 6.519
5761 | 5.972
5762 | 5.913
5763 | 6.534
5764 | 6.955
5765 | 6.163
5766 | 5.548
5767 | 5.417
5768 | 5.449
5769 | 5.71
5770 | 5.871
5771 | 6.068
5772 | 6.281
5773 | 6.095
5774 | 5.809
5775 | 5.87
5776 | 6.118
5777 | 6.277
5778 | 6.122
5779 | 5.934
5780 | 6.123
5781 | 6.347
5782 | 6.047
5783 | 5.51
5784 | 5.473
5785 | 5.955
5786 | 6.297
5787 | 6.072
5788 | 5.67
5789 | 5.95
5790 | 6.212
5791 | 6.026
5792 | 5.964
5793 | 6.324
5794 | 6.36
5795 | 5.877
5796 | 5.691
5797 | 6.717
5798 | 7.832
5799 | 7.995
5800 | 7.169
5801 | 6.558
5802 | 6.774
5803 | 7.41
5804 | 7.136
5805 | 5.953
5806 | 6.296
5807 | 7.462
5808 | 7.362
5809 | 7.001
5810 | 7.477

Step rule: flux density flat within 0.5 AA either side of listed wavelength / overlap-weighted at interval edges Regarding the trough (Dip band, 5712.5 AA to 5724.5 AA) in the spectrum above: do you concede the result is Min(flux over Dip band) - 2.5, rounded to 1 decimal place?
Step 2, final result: 3.3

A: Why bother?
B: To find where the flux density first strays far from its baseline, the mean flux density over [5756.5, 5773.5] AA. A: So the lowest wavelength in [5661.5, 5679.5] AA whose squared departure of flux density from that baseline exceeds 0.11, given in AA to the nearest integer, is 5662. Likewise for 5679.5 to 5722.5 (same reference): 5680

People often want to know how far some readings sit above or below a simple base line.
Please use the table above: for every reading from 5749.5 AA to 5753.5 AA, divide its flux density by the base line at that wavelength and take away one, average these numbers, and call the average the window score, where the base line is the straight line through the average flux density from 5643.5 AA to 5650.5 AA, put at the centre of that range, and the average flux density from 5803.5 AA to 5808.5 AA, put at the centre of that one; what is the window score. -0.05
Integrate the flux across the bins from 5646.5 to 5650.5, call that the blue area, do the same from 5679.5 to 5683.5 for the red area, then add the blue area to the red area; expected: 47.3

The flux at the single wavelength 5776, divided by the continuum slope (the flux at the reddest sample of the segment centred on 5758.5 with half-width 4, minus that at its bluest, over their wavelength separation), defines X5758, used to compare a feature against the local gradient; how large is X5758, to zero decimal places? -44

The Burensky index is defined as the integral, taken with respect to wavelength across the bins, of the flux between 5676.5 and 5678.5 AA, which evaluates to 12.6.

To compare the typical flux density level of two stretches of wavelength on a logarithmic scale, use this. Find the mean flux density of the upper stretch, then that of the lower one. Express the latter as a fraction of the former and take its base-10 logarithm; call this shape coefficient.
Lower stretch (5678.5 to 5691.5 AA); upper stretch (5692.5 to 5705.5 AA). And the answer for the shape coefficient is -0.05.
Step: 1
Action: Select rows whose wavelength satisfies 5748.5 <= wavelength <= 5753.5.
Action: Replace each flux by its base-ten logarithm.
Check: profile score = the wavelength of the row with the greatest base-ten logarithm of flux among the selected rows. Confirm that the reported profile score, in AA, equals 5750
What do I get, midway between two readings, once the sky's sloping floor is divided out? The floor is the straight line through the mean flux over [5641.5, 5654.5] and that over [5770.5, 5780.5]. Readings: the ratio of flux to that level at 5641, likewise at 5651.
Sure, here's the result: 0.97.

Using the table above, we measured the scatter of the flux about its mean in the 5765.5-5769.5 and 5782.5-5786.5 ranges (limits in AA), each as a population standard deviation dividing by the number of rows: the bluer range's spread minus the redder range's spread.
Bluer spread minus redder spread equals -0.23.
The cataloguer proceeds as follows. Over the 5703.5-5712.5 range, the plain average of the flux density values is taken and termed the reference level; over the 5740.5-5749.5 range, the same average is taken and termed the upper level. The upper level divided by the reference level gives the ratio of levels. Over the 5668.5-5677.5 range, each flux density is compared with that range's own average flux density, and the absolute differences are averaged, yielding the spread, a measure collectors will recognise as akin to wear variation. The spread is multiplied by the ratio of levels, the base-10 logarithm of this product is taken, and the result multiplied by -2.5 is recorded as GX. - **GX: 1.2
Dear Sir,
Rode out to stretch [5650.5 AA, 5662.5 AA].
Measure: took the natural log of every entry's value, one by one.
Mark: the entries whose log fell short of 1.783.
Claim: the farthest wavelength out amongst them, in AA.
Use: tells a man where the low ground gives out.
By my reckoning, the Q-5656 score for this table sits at 5662 AA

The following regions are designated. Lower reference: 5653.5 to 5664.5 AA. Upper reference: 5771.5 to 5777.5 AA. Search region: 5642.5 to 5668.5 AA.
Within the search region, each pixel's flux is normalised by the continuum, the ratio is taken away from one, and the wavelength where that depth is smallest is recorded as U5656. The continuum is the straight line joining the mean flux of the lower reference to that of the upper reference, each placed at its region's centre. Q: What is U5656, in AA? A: 5668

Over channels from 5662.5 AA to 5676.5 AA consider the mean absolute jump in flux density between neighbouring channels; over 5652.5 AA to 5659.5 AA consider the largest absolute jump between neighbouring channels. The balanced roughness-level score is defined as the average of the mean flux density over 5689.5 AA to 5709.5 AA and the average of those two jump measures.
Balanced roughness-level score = 3.33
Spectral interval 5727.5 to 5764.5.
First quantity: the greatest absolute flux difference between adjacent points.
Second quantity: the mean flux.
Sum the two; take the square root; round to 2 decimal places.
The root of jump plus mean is 2.69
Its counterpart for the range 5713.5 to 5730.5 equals 2.67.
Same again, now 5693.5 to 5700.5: 2.70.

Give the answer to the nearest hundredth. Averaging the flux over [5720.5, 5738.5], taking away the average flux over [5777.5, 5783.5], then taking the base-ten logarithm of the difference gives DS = -0.54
